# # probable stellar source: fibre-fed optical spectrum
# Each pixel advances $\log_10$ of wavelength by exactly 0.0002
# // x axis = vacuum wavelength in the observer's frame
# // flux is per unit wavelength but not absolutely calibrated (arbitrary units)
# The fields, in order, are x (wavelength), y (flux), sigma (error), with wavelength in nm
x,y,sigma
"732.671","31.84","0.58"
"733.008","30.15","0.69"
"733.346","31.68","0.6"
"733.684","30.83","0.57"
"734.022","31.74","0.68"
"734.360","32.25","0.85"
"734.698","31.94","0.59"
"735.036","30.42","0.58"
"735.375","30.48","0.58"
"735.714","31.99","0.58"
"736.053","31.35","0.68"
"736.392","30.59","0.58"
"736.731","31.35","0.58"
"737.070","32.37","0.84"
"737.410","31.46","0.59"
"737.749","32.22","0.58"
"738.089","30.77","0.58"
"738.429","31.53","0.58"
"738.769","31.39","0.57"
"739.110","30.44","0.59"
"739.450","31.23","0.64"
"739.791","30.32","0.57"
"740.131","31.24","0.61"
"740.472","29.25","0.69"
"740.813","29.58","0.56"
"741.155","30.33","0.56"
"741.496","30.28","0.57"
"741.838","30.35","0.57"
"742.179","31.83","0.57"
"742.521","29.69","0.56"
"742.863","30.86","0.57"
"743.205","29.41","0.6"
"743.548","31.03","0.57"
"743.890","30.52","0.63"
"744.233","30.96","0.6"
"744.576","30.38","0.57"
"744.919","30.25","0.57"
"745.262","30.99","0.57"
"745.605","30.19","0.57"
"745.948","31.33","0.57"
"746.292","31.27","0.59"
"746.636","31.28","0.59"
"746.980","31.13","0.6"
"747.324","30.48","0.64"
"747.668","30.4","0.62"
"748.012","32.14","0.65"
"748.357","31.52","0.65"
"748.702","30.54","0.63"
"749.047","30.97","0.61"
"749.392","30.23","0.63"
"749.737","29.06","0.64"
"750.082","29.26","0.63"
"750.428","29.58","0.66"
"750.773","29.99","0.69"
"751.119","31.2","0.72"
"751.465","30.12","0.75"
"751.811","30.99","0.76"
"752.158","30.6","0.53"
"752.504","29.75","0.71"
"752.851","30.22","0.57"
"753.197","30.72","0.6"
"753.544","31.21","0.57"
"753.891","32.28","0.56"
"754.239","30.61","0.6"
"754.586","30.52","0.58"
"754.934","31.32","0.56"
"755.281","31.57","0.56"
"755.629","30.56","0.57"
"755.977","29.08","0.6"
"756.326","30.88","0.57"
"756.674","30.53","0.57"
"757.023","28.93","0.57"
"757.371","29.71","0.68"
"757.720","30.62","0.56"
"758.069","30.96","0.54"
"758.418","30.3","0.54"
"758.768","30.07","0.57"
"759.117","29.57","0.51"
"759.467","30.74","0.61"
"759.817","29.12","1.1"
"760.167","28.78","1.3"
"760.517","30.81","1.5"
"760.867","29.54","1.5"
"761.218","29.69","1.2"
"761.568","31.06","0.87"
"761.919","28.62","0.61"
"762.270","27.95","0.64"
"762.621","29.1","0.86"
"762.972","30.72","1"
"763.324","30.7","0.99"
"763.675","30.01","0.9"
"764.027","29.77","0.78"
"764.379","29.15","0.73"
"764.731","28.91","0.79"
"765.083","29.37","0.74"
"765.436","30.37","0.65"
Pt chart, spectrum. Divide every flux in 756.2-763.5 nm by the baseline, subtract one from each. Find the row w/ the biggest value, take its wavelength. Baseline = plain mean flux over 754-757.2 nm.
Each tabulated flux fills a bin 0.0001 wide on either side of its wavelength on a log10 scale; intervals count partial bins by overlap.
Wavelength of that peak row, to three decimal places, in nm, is 761.568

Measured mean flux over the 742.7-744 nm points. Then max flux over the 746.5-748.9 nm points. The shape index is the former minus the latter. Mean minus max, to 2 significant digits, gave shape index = -1.7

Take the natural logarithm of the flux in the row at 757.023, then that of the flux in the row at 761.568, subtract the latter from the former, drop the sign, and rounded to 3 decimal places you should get 0.071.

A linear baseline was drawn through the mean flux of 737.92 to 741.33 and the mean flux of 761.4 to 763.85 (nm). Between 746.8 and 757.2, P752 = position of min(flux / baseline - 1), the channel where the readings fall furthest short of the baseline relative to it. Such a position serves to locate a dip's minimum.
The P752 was 749.737 nm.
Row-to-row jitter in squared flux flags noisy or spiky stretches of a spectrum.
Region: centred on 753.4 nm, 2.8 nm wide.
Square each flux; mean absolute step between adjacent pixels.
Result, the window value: 46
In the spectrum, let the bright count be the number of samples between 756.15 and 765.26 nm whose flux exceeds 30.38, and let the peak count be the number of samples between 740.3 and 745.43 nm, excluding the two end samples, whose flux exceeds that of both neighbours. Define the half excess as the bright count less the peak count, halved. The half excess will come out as 2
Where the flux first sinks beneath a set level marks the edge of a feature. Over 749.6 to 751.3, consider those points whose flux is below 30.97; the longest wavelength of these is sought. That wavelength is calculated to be 750.773 nm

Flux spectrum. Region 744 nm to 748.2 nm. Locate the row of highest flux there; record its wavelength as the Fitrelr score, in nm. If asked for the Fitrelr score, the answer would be 748.012 nm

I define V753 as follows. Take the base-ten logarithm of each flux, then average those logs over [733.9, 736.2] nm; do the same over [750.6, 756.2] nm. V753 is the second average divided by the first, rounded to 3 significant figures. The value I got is 0.993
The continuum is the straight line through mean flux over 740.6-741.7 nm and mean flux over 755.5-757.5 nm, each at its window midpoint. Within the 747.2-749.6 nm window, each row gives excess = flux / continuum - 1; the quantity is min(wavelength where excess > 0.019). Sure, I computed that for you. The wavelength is 748.012 nm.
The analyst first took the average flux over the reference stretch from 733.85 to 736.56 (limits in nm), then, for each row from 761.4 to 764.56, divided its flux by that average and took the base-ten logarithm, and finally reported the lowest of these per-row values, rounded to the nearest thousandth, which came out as -0.050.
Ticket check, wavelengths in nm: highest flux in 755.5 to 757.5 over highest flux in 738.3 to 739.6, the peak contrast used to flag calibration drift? 0.98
